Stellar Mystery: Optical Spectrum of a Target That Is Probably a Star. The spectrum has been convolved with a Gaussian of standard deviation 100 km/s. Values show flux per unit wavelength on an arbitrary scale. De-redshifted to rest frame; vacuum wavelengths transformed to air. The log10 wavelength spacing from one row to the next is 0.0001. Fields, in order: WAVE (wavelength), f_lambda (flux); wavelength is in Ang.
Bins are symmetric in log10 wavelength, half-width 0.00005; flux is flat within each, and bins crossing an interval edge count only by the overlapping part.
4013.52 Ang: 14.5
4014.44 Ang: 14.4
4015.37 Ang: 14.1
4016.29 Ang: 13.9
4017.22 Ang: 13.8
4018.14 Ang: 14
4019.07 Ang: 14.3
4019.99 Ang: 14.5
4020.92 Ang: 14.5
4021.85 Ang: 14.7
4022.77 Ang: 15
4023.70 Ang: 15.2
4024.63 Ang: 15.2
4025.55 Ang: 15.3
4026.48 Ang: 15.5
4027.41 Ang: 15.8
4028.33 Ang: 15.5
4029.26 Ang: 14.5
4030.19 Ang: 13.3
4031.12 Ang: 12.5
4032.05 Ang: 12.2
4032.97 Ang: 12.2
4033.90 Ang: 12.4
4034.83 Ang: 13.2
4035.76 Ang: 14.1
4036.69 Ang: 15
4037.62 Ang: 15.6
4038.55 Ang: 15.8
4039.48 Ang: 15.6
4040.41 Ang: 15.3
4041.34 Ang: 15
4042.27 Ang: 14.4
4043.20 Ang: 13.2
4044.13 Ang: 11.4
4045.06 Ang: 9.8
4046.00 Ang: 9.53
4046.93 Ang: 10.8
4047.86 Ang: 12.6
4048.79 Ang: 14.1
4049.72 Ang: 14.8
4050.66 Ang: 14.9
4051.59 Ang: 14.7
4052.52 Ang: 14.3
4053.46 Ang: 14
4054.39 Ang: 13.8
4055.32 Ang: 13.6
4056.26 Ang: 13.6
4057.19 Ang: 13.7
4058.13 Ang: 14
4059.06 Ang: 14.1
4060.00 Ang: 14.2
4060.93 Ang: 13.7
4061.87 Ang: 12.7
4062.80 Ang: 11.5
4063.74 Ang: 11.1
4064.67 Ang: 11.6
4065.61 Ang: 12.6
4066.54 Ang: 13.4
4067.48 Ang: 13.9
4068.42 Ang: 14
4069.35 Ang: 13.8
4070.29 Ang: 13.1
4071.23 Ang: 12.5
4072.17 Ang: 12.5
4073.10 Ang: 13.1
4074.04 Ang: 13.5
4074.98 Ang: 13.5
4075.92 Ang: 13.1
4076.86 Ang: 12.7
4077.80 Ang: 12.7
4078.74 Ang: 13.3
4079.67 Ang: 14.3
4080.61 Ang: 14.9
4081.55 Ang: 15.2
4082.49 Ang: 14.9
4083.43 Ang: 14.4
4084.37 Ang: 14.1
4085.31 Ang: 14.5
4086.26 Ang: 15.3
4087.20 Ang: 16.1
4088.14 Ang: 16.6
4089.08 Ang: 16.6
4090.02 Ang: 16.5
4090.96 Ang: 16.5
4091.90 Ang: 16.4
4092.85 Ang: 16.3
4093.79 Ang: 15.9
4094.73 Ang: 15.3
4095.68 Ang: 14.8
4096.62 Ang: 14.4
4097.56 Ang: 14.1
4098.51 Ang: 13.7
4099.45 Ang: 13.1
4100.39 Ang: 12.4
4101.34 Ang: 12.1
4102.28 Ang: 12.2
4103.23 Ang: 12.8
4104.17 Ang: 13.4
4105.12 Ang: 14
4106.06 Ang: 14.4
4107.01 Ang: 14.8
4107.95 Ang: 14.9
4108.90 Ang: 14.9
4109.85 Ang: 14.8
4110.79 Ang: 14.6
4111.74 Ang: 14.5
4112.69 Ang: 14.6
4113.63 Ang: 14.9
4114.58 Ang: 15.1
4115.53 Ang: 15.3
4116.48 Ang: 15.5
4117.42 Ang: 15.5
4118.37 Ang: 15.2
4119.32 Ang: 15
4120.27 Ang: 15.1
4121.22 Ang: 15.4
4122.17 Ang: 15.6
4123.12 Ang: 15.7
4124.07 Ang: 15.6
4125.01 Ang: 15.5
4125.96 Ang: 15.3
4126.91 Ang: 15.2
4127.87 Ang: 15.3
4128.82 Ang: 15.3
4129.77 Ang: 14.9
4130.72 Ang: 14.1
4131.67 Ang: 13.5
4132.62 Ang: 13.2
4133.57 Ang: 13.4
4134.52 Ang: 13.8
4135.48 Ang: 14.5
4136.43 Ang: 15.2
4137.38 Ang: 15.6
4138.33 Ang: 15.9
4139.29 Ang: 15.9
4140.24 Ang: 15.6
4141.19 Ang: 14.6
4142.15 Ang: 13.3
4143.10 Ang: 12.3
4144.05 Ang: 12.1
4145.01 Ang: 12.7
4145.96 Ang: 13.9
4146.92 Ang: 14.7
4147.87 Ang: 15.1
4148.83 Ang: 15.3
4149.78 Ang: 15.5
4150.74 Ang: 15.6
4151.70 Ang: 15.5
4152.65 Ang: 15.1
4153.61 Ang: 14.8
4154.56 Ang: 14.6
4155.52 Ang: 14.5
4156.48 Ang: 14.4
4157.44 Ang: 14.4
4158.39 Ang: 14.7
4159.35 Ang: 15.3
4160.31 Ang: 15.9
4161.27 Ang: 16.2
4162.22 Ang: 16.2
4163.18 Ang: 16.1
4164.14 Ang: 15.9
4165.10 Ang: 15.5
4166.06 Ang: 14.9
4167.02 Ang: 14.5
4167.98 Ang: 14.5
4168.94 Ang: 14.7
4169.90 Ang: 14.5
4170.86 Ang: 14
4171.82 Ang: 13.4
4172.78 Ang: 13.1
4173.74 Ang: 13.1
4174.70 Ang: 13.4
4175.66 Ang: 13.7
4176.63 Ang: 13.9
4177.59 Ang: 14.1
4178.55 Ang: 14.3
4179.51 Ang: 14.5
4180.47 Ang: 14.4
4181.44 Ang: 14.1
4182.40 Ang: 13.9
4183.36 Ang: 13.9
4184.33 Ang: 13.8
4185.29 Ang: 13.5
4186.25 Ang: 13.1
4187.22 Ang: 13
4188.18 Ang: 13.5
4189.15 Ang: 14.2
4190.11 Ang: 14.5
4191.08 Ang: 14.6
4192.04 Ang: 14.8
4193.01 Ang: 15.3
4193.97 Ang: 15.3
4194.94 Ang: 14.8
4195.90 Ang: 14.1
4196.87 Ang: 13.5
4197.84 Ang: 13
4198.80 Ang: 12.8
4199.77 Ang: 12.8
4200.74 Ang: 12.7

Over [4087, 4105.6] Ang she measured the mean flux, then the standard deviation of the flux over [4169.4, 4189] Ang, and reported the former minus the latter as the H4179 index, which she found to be 14.2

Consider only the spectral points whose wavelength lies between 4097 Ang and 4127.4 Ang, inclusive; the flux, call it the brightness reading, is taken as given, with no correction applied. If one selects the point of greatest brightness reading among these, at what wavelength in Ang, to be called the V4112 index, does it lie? 4123.12 Ang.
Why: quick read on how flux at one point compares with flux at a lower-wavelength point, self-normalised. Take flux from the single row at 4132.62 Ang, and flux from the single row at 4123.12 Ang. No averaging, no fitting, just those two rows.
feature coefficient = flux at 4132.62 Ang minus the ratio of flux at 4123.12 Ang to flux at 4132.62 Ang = 12.0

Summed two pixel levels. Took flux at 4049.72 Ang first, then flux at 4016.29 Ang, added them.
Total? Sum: 28.7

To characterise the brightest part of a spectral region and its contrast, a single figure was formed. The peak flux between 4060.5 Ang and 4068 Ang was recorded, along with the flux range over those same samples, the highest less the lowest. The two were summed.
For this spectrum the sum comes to 16.7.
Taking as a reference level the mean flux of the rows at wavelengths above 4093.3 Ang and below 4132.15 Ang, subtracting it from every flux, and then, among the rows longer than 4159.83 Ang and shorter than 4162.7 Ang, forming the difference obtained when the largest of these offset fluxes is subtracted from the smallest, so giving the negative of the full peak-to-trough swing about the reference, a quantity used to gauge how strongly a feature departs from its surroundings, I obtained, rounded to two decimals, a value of -0.30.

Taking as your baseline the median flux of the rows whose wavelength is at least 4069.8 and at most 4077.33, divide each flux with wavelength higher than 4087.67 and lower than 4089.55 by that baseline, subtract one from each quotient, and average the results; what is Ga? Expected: 0.27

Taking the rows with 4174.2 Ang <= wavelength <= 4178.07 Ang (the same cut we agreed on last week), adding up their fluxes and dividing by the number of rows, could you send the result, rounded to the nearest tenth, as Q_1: 13.8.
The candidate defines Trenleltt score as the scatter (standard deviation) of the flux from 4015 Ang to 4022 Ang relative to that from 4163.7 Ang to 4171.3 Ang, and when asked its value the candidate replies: 0.53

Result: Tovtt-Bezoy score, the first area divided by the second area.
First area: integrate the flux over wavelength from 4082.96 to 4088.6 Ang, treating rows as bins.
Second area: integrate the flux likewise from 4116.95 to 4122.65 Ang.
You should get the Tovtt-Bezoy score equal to 0.98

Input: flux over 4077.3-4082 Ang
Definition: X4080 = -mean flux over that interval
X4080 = -14.1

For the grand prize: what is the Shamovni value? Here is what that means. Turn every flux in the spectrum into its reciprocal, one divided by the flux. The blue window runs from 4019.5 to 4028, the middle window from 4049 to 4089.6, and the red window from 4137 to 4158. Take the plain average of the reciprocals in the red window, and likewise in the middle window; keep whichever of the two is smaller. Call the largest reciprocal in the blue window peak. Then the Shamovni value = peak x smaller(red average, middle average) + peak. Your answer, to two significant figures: 0.074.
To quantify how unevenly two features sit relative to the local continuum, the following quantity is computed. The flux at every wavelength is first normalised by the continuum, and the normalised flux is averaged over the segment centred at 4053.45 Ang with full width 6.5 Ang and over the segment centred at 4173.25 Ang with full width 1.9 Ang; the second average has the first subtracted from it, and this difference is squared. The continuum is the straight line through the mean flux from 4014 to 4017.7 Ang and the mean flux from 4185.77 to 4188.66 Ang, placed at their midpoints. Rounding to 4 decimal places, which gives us 0.0010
